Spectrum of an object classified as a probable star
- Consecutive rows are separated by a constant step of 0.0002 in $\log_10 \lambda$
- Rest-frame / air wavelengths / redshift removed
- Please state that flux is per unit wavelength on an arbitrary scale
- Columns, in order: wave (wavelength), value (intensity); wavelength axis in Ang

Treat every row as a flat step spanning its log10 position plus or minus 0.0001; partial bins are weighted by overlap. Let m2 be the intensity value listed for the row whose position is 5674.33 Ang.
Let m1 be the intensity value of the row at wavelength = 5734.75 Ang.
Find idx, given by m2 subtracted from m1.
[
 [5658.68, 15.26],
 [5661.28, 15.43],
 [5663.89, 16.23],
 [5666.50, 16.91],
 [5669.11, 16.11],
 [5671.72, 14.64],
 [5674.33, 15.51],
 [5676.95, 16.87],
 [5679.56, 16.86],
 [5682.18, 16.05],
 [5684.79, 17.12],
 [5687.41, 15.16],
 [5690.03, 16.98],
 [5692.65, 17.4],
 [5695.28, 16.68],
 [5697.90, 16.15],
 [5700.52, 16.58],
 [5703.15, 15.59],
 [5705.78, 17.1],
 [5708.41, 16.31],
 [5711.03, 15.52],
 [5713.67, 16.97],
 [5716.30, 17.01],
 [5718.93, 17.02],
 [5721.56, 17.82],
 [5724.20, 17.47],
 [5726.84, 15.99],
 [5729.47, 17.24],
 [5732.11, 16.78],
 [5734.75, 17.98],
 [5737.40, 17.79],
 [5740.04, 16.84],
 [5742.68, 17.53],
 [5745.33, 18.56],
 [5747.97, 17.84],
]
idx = 2.5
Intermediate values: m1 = 17.98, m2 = 15.51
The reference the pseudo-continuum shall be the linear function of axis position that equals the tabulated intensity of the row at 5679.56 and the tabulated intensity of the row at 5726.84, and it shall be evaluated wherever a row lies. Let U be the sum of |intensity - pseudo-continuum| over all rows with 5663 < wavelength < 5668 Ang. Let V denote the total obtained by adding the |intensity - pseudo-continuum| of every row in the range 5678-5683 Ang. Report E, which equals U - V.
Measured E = 0.3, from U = 1.1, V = 0.8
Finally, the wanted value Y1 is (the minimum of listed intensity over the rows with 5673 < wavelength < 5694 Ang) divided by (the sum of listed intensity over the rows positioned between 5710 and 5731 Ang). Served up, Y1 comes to 0.1123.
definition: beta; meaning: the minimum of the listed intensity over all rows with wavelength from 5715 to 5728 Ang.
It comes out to 15.99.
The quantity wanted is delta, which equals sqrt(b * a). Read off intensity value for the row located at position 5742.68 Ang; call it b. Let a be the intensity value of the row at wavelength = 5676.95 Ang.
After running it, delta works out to 17.2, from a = 16.87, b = 17.53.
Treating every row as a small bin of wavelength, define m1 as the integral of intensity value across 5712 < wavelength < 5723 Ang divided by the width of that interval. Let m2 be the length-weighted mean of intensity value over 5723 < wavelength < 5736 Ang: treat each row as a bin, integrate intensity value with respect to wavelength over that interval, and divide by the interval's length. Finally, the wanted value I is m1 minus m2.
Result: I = 0.06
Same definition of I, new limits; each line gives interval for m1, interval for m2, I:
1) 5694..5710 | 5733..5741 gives -1.12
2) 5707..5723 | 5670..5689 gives 0.74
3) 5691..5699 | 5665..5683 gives 0.62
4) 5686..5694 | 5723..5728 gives -0.22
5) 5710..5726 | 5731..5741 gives -0.41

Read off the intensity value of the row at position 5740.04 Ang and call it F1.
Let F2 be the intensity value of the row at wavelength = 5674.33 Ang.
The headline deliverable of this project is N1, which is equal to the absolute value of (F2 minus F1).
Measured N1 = 1.3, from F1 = 16.84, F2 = 15.51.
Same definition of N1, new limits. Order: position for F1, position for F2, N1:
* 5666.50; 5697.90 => 0.8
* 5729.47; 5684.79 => 0.1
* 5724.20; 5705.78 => 0.4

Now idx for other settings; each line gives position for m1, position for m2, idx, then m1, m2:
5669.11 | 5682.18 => 0.1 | 16.11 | 16.05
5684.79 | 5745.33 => -1.4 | 17.12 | 18.56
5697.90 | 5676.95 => -0.7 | 16.15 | 16.87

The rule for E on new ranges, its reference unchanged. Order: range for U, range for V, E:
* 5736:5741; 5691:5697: 2.2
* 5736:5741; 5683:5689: 1.2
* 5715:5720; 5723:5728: 0.3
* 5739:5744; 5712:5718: 1.4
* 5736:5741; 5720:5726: -0.1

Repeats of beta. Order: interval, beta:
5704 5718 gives 15.52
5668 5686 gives 14.64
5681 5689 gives 15.16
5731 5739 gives 16.78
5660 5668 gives 15.43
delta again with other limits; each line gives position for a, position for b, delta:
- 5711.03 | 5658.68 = 15.4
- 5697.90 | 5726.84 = 16.1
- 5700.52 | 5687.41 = 15.9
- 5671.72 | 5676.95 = 15.7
